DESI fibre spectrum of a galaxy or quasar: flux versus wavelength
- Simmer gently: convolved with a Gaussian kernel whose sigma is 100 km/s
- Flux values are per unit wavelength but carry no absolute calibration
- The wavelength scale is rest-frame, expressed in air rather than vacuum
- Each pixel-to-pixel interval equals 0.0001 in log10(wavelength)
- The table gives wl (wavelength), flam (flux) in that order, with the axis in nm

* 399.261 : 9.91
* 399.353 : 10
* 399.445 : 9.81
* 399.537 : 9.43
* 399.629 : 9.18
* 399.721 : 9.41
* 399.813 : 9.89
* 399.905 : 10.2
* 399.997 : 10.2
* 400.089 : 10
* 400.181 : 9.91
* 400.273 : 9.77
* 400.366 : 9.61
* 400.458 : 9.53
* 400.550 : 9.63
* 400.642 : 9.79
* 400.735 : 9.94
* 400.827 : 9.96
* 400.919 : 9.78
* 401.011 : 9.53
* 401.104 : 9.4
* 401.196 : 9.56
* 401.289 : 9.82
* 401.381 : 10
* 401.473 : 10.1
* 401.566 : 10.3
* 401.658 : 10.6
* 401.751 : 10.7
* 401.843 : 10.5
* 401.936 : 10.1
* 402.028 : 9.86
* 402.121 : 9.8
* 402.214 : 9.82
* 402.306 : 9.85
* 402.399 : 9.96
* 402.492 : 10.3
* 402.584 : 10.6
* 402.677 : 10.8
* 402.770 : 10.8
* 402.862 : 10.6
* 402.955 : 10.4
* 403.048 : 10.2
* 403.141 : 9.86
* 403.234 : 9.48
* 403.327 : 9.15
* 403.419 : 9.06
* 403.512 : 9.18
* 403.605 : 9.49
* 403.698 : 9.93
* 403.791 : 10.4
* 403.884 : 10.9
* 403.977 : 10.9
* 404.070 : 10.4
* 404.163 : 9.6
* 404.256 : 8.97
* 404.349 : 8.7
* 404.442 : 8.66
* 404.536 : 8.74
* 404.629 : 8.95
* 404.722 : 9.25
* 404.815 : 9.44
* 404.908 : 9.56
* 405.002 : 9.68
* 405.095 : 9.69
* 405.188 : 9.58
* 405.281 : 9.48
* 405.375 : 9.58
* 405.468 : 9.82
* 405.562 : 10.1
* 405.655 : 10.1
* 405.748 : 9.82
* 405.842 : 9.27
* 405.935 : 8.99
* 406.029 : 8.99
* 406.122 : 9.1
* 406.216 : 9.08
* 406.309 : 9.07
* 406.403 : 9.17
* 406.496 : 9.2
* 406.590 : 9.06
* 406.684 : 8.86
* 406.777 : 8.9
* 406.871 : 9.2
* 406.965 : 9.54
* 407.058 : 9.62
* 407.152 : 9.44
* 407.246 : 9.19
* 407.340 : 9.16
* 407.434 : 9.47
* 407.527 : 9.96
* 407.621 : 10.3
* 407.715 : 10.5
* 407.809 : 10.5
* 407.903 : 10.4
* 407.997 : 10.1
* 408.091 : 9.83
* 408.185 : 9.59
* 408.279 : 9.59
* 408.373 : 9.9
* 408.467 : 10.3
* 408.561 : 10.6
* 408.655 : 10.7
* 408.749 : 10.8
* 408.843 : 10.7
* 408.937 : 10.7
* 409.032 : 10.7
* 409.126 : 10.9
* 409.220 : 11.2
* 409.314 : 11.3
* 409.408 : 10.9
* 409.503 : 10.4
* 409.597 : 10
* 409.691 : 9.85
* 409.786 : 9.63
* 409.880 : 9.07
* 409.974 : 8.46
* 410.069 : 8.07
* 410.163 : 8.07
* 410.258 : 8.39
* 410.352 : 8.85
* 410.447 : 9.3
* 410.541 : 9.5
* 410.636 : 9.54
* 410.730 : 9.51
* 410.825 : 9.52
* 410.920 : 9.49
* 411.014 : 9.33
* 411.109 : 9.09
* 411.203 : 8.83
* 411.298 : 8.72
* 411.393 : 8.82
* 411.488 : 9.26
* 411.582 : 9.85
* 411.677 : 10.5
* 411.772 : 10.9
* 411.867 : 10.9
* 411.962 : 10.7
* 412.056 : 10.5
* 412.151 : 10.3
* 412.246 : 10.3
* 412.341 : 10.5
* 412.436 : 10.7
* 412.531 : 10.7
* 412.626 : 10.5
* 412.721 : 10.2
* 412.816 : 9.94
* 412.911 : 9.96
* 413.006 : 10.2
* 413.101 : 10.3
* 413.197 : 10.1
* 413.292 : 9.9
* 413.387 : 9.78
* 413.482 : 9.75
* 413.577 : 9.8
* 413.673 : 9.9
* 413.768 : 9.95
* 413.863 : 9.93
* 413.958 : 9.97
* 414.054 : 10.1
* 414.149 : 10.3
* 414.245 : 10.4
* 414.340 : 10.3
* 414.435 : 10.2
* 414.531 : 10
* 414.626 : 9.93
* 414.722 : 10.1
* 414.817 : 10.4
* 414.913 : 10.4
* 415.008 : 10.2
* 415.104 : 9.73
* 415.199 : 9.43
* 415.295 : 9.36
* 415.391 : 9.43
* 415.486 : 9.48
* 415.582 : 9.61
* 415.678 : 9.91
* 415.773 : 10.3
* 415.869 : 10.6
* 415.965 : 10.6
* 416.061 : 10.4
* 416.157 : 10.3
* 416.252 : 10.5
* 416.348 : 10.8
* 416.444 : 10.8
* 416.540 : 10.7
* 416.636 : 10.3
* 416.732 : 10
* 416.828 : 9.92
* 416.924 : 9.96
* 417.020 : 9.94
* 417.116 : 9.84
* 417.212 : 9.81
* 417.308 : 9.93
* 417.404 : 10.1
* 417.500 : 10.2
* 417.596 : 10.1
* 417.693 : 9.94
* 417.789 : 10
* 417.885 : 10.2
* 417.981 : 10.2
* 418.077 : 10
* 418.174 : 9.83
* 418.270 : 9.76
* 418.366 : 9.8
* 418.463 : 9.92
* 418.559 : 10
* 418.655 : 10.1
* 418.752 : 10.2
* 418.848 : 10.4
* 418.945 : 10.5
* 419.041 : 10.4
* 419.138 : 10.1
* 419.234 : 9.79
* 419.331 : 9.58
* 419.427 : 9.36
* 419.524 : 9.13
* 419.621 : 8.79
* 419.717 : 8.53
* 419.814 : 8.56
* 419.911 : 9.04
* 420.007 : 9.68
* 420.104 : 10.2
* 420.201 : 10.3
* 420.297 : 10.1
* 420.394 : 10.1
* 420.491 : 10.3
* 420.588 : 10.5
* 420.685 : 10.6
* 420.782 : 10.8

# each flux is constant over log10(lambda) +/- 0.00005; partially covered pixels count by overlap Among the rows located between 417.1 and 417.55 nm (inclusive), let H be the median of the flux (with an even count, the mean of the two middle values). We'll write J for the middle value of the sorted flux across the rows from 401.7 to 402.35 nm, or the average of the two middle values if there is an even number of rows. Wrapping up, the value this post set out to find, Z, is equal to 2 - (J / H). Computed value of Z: 1.007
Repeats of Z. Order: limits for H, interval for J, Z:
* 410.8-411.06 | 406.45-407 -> 1.038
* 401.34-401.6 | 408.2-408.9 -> 0.950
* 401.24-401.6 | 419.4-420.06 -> 1.100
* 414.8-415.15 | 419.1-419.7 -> 1.081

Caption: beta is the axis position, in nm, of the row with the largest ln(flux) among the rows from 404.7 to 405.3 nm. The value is 405.095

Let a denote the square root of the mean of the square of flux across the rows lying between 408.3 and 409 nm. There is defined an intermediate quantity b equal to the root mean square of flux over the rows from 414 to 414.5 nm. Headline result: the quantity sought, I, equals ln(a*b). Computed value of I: 4.68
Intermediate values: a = 10.5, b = 10.3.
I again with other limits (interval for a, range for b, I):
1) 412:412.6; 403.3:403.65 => 4.57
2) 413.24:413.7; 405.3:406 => 4.55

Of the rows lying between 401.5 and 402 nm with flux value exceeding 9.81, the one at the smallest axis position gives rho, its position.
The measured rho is 401.566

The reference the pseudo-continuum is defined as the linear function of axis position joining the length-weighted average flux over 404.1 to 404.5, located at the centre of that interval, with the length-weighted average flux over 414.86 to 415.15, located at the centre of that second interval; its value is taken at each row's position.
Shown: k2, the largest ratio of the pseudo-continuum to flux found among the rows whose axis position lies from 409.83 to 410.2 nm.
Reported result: 1.19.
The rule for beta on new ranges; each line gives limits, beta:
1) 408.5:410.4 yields 409.314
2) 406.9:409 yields 408.749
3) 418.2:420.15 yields 418.945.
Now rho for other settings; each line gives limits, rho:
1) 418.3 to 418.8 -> 418.463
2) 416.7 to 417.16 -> 416.732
